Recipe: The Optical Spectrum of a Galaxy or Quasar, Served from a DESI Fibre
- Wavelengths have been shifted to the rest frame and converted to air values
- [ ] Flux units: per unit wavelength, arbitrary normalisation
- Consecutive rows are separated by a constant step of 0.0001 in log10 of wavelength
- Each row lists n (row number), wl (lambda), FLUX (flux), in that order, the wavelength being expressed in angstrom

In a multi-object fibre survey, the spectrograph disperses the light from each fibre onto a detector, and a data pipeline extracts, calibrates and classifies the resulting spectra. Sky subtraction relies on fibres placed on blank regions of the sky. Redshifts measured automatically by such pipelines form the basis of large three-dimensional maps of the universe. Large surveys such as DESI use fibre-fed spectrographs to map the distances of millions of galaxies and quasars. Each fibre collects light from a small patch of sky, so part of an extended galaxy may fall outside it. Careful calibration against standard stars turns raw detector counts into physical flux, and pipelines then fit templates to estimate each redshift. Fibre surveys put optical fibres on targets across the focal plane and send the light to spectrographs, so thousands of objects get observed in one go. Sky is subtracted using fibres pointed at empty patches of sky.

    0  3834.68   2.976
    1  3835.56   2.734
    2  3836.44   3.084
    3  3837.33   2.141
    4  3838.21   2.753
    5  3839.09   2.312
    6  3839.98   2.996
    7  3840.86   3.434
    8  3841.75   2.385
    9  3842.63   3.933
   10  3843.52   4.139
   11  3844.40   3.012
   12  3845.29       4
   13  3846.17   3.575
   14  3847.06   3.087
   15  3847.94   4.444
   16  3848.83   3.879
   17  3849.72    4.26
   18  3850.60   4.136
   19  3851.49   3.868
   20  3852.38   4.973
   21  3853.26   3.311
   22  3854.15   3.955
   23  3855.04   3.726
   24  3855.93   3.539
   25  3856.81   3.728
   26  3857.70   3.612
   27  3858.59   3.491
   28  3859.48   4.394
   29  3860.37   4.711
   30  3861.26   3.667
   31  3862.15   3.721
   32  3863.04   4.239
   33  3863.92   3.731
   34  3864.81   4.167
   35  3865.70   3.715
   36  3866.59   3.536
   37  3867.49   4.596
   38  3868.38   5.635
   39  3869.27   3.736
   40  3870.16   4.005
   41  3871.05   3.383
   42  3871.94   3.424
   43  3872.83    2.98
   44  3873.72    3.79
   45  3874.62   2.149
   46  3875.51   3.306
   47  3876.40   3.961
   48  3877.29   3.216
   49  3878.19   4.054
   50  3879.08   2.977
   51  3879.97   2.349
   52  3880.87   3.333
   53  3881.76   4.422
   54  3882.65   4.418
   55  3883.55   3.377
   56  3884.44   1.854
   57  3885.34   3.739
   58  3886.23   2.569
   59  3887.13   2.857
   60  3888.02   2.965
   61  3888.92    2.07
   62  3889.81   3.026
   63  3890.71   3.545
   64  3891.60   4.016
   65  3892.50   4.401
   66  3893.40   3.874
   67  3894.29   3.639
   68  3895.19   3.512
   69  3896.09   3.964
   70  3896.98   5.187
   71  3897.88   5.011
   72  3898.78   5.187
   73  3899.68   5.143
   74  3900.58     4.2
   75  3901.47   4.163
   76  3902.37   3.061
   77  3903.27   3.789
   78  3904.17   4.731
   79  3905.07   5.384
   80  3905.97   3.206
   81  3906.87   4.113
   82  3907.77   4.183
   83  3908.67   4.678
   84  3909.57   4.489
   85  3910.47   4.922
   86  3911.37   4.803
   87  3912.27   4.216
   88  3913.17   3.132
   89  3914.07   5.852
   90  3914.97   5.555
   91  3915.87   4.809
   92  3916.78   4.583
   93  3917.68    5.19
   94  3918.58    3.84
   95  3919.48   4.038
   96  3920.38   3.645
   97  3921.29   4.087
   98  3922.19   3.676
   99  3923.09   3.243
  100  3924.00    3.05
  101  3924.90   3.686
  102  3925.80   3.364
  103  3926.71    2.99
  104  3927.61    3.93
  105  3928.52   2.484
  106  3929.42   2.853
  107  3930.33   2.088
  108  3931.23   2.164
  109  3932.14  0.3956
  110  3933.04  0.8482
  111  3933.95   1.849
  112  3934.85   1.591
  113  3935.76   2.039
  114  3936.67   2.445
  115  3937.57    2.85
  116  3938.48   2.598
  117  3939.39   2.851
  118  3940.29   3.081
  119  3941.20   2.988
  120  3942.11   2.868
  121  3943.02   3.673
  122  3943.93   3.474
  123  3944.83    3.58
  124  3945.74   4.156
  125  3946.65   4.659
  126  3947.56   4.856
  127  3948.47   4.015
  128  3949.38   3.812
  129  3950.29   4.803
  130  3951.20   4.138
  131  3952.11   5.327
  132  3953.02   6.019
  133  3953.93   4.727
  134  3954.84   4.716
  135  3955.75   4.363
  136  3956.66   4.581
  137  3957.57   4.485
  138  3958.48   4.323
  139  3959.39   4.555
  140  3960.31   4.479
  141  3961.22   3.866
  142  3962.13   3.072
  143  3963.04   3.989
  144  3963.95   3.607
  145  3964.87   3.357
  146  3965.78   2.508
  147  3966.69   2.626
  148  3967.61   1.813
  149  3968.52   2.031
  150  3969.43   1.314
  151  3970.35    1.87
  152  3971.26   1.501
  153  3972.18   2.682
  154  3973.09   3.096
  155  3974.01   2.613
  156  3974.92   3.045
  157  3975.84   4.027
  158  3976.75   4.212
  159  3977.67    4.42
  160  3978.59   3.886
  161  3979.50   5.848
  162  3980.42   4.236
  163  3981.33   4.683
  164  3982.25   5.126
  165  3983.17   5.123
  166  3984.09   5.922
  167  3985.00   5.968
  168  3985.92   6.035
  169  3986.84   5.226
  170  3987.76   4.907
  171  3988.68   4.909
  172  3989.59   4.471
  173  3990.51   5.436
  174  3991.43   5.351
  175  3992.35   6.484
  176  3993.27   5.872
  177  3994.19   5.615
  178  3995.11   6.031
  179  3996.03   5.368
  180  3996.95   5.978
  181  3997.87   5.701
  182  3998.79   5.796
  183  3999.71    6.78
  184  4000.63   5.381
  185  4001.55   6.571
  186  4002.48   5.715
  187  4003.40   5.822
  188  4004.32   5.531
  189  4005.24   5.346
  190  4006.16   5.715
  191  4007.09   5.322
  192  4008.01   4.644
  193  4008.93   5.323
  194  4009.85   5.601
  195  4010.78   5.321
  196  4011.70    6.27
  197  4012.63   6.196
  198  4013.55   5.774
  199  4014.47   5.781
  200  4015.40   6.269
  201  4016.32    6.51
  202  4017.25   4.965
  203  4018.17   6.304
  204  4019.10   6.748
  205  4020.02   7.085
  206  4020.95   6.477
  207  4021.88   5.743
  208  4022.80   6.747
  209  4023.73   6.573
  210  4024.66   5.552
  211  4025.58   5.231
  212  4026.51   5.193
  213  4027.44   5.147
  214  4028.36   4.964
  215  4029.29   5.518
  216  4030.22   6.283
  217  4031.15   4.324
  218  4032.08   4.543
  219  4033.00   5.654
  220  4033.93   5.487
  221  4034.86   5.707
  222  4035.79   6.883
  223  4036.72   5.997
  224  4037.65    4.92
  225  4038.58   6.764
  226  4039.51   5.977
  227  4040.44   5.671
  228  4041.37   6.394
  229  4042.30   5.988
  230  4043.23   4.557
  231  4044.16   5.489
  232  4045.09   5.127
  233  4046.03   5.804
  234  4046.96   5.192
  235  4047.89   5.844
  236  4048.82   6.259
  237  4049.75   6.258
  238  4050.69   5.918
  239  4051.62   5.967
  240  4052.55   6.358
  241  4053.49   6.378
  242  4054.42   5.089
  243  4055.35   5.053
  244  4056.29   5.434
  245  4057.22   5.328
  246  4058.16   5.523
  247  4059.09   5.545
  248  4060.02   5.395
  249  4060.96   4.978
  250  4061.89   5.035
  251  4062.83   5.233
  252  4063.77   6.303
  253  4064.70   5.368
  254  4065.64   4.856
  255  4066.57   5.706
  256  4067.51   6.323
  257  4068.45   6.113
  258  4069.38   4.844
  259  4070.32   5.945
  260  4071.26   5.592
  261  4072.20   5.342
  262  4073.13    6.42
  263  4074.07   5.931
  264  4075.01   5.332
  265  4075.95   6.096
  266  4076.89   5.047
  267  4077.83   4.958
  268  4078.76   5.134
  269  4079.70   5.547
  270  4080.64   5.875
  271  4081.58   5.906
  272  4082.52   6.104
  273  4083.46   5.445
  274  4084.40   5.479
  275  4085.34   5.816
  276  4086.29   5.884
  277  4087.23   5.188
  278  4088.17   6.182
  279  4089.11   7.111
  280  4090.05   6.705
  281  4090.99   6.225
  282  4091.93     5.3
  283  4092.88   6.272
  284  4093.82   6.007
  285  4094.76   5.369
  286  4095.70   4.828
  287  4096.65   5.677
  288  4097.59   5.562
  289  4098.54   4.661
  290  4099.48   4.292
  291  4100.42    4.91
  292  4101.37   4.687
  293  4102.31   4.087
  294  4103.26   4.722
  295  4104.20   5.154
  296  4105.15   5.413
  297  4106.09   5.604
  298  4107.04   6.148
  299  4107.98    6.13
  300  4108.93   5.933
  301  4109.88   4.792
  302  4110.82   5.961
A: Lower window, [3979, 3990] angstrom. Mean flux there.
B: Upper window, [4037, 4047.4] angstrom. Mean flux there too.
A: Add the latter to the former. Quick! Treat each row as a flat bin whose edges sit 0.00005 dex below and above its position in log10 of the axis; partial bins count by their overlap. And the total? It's 10.8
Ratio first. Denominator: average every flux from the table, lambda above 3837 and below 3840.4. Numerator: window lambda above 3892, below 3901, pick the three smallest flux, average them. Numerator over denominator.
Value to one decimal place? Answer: 1.4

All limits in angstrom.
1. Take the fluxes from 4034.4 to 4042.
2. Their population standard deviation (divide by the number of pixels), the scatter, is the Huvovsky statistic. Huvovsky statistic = 0.60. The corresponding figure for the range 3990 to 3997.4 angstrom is 0.37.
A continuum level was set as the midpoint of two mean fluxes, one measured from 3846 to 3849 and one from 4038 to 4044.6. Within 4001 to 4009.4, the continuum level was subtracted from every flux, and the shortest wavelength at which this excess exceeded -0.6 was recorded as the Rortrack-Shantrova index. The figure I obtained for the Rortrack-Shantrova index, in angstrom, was 4001.55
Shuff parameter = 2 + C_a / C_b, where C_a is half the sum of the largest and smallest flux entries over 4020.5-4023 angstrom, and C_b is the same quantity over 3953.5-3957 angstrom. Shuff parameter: 3.37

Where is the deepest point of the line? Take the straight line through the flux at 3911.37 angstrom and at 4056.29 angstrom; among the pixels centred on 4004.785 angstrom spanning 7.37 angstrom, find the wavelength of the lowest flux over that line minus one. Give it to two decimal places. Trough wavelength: 4008.01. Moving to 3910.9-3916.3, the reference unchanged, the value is 3913.17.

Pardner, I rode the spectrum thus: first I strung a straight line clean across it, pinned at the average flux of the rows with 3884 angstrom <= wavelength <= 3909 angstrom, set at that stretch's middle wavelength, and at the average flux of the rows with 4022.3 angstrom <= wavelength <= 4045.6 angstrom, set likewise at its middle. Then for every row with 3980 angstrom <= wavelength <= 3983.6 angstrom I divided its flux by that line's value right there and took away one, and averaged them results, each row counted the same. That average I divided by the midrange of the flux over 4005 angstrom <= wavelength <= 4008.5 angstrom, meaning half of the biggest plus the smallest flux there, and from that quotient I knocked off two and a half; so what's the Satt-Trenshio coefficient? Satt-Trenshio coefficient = -2.51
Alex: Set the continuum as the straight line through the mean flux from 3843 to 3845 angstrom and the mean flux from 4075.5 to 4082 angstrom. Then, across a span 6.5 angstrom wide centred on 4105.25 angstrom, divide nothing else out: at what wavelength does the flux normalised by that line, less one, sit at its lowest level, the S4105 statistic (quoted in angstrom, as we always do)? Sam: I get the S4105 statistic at 4102.31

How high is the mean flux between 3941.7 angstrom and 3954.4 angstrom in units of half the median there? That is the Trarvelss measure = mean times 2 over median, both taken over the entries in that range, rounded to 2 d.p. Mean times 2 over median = 2.07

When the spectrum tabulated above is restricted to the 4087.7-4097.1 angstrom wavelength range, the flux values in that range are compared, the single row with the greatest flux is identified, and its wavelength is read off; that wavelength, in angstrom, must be 4089.11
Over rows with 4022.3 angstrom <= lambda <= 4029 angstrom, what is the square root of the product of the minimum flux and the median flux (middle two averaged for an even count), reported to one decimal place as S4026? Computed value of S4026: 5.1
